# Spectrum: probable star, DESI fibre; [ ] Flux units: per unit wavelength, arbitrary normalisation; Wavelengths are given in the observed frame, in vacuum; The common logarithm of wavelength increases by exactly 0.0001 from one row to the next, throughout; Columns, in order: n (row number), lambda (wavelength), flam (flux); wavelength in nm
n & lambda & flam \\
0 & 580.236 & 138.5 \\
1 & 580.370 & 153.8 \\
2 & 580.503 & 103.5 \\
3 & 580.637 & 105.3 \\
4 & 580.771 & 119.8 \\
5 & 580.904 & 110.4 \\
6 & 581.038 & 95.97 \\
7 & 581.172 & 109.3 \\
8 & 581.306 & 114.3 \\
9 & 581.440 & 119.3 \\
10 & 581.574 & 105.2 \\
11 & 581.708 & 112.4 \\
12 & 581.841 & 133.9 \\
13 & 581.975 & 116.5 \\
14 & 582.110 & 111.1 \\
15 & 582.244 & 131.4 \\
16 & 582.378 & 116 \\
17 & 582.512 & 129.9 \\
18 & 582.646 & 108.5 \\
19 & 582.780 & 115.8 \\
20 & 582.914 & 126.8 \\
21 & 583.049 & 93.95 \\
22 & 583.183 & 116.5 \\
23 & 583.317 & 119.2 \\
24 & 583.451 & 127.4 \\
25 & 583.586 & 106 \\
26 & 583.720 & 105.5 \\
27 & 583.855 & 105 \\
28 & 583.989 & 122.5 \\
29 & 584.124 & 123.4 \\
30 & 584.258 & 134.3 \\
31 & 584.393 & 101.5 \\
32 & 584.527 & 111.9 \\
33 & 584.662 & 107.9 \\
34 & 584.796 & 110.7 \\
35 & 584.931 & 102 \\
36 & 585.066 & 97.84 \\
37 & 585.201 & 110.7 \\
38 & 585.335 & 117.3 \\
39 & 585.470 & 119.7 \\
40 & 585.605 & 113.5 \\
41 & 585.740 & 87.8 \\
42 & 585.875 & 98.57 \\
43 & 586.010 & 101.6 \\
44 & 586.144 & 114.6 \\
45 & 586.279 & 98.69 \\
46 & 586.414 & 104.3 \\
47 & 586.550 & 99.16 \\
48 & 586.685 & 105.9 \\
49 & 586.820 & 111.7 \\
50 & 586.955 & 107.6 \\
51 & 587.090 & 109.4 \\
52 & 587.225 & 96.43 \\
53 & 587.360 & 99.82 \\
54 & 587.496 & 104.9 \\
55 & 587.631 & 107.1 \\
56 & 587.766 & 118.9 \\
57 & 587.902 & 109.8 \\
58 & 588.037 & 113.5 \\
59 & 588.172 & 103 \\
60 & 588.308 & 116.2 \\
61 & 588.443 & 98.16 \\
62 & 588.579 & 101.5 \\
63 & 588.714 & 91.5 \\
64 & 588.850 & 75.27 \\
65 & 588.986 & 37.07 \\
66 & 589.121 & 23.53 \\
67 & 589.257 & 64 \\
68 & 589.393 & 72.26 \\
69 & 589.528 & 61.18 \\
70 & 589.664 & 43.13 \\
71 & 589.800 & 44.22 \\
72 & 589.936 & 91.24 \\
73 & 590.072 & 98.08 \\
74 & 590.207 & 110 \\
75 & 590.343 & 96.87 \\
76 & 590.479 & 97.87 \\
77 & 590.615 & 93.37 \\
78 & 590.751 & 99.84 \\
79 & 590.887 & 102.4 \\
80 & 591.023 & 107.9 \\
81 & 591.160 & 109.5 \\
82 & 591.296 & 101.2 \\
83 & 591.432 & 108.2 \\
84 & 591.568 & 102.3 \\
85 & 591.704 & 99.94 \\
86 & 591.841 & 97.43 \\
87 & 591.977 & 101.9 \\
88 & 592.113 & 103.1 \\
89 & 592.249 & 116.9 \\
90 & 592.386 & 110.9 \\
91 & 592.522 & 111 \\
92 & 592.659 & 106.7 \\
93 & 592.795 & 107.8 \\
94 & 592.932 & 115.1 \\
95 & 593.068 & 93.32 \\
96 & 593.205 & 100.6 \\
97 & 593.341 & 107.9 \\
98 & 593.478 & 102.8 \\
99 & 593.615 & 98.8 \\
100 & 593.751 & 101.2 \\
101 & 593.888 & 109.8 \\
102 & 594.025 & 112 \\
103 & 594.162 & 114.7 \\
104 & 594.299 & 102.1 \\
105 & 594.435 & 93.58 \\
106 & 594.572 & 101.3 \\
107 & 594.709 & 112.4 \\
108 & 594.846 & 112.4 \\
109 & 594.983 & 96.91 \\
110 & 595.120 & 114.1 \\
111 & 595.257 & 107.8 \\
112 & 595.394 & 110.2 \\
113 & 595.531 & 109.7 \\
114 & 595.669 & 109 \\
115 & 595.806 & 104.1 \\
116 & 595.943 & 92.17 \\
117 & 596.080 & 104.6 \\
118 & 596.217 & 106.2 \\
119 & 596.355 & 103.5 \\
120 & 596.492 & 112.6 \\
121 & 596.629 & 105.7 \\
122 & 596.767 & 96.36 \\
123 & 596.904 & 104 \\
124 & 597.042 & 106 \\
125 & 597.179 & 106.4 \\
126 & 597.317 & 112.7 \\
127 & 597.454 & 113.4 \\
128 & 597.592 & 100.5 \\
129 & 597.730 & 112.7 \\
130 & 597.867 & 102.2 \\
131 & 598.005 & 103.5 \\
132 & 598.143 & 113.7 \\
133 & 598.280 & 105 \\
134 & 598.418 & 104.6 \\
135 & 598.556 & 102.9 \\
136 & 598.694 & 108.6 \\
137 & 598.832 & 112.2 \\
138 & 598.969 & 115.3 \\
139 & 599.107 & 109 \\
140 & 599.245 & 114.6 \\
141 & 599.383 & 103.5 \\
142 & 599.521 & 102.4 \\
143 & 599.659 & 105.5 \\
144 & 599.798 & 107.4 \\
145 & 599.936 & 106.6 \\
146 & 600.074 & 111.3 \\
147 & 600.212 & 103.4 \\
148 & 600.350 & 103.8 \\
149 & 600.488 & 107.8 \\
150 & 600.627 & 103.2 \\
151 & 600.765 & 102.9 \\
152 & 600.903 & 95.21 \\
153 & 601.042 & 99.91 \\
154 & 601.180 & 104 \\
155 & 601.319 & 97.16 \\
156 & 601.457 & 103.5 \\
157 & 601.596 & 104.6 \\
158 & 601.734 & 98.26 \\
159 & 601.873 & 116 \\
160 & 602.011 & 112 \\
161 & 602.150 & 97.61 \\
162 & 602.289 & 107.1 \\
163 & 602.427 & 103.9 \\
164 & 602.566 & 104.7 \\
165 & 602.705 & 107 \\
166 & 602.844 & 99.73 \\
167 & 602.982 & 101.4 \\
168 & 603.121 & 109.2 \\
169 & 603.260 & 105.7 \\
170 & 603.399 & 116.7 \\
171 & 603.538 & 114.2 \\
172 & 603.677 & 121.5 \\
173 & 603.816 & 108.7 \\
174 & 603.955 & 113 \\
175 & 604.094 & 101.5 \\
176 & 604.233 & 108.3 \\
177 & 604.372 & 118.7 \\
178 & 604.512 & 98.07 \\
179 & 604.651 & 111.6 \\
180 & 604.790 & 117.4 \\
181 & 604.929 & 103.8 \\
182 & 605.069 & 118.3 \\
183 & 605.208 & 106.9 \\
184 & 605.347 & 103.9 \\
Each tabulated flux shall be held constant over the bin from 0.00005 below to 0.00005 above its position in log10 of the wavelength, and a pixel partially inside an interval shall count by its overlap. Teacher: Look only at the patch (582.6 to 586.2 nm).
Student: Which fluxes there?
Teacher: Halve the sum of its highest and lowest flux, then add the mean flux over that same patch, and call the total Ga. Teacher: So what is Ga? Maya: 222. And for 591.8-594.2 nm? 211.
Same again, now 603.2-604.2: 223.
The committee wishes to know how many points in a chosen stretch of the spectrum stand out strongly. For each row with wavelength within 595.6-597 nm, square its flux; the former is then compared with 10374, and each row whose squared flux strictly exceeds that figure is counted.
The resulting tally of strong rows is 8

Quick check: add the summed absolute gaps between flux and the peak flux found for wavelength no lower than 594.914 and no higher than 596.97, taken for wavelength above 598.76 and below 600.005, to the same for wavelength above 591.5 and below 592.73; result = 136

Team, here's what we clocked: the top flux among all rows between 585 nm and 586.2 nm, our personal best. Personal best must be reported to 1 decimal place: 119.7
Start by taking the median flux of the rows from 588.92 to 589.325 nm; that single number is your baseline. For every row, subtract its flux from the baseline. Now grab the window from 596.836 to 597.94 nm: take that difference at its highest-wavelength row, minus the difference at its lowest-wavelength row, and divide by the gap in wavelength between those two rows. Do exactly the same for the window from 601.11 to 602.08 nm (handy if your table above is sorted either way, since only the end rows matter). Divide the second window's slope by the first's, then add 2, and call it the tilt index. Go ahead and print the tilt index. -3.15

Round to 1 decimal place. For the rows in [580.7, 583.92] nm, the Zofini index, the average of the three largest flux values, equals 131.7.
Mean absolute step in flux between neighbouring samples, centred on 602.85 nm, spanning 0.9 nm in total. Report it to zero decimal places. 4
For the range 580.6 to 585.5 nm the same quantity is 12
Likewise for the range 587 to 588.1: 7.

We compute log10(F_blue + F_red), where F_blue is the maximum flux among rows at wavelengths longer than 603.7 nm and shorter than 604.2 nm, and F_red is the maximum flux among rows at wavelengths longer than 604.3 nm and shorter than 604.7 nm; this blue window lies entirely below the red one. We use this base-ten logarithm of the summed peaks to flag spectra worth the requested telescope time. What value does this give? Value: 2.36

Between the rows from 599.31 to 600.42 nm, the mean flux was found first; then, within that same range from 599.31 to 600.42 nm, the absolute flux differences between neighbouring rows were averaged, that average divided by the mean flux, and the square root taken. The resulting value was 0.16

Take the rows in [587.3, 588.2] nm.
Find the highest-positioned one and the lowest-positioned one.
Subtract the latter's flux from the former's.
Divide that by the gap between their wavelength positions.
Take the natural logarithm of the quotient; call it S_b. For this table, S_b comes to 1.4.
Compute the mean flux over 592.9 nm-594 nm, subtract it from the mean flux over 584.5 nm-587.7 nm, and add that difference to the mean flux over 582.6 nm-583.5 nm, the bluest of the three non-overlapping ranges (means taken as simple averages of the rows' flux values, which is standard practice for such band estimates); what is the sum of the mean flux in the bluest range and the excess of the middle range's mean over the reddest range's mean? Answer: 118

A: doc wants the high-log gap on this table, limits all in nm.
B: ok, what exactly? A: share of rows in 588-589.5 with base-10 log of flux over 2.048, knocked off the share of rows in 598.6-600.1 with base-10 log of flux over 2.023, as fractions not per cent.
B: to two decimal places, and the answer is 0.64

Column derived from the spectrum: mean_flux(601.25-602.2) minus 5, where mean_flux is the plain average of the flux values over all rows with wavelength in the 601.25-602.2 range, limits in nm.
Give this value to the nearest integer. 99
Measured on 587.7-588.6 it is 104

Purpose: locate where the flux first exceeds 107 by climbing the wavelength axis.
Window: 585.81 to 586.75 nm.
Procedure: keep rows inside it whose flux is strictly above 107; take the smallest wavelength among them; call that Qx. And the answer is 586.144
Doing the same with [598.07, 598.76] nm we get 598.143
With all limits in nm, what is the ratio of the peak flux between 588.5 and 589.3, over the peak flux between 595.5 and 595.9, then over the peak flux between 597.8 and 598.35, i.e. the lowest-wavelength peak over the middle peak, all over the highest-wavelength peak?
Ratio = 0.0081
